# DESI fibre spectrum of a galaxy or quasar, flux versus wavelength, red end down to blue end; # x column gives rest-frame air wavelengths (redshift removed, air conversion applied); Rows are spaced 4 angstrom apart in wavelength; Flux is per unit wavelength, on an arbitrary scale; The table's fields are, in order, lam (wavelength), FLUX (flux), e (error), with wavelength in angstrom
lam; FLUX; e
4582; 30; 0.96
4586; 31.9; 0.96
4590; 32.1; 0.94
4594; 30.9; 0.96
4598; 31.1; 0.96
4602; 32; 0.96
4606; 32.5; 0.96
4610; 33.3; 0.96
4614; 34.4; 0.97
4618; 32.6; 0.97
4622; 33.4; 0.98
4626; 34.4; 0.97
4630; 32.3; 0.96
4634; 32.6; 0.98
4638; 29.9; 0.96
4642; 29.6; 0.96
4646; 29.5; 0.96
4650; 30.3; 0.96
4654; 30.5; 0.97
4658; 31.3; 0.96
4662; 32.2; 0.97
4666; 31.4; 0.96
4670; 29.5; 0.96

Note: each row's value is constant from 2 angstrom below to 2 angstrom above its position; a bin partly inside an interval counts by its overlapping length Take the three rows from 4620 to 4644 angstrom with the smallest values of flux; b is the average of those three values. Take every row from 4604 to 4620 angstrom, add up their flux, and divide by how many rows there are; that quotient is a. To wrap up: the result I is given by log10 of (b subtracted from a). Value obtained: 0.41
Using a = 33.2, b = 30.6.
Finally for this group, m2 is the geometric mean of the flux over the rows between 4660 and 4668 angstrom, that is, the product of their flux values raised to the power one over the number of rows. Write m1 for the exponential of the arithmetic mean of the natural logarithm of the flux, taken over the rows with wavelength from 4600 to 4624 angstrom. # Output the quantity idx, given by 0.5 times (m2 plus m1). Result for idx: 32.4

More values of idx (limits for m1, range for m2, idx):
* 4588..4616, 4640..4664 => 31.4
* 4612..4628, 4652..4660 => 32.3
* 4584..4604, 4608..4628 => 32.6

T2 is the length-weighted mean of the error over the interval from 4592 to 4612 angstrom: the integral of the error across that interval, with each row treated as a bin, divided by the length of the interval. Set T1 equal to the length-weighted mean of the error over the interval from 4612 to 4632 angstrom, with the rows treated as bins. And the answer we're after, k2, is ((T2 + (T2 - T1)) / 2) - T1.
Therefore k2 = -0.495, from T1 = 0.970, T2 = 0.960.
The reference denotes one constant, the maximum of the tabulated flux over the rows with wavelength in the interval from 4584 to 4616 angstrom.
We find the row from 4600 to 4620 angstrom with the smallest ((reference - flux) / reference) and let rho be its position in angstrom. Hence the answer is 4614 angstrom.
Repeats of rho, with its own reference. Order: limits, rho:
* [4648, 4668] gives 4662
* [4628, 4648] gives 4634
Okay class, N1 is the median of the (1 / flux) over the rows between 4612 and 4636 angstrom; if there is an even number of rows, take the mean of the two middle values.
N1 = 0.0303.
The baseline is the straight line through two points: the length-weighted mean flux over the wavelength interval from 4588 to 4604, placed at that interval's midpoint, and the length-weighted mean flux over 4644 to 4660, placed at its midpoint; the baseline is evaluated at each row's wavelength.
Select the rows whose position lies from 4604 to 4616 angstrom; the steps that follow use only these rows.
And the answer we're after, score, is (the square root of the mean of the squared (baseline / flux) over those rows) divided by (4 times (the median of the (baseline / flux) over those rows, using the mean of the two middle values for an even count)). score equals 0.249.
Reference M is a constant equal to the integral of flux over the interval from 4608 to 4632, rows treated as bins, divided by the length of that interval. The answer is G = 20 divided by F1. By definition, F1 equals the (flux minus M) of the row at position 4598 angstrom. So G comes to -9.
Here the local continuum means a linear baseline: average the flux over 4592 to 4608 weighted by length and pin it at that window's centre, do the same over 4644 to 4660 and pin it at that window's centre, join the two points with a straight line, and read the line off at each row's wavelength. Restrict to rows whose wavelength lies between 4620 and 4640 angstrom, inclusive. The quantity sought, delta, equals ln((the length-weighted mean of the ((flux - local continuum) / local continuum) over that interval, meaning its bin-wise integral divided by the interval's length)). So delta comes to -3.0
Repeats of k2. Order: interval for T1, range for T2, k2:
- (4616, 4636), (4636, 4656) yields -0.496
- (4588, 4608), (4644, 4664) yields -0.470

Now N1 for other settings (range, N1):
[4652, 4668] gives 0.0319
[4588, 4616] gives 0.0312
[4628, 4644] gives 0.0322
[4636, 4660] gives 0.0332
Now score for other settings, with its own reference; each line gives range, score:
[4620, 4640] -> 0.252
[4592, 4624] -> 0.251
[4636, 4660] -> 0.249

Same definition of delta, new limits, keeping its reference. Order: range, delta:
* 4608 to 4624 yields -2.7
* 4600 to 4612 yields -3.3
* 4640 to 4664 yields -5.2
